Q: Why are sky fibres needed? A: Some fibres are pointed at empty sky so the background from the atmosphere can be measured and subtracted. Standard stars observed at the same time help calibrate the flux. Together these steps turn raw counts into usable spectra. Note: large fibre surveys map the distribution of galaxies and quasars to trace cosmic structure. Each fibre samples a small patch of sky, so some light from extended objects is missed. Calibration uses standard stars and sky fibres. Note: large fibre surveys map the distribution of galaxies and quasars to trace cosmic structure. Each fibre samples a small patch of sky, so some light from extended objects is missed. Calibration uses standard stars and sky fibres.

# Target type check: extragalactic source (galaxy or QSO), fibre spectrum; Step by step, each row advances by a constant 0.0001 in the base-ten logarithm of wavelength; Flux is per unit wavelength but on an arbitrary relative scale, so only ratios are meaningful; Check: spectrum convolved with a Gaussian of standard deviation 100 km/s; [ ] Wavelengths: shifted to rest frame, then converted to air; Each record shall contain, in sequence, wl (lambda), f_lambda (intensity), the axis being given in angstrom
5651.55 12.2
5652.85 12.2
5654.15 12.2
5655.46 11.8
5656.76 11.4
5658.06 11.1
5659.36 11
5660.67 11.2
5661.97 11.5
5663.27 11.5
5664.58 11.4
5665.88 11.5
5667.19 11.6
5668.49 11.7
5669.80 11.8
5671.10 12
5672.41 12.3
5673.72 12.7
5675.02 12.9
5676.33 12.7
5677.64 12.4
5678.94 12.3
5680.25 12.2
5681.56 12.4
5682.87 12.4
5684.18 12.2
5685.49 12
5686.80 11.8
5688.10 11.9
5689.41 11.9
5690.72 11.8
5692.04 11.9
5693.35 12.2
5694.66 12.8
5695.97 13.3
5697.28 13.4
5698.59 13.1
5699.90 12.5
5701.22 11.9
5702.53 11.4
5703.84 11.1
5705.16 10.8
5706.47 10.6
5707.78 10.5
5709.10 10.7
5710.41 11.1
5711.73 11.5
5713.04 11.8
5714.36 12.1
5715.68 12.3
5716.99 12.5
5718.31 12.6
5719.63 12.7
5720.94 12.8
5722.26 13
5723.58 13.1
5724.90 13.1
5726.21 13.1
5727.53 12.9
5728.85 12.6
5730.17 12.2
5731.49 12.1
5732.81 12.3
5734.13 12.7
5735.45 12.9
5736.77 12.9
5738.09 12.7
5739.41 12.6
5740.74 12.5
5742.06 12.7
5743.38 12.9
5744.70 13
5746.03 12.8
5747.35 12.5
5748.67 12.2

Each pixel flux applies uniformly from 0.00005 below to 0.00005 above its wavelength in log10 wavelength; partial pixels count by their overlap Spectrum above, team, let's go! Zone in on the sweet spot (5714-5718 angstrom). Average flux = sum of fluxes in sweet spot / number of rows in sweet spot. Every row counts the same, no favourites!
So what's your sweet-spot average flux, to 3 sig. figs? 12.3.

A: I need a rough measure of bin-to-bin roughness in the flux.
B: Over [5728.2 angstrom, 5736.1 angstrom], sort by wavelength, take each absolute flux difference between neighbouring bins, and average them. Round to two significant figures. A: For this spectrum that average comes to 0.26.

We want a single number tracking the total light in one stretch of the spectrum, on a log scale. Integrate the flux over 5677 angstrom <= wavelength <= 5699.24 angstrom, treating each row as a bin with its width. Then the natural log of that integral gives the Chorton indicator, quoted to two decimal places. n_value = 5.62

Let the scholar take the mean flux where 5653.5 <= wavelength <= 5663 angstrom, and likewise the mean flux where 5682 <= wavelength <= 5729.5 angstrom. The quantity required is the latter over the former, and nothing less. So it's 1.060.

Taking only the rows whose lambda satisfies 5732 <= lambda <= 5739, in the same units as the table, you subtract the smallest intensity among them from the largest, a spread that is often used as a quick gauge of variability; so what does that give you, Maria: 0.600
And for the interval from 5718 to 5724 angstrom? 0.500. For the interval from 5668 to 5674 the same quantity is 1.000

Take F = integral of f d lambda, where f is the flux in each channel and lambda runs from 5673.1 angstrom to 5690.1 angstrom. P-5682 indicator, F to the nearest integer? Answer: 209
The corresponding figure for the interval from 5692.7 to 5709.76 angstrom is 203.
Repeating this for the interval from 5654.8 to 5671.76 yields 195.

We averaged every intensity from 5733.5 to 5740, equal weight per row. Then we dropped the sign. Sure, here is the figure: 12.8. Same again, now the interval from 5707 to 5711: 10.8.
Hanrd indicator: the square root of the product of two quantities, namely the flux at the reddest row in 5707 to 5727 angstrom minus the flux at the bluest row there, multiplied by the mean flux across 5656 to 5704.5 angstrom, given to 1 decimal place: 5.6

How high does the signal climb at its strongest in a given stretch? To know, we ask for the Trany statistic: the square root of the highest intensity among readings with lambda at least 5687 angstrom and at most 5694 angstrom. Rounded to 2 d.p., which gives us 3.49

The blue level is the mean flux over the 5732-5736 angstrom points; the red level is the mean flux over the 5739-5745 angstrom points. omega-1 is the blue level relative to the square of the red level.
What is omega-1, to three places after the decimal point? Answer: 0.078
